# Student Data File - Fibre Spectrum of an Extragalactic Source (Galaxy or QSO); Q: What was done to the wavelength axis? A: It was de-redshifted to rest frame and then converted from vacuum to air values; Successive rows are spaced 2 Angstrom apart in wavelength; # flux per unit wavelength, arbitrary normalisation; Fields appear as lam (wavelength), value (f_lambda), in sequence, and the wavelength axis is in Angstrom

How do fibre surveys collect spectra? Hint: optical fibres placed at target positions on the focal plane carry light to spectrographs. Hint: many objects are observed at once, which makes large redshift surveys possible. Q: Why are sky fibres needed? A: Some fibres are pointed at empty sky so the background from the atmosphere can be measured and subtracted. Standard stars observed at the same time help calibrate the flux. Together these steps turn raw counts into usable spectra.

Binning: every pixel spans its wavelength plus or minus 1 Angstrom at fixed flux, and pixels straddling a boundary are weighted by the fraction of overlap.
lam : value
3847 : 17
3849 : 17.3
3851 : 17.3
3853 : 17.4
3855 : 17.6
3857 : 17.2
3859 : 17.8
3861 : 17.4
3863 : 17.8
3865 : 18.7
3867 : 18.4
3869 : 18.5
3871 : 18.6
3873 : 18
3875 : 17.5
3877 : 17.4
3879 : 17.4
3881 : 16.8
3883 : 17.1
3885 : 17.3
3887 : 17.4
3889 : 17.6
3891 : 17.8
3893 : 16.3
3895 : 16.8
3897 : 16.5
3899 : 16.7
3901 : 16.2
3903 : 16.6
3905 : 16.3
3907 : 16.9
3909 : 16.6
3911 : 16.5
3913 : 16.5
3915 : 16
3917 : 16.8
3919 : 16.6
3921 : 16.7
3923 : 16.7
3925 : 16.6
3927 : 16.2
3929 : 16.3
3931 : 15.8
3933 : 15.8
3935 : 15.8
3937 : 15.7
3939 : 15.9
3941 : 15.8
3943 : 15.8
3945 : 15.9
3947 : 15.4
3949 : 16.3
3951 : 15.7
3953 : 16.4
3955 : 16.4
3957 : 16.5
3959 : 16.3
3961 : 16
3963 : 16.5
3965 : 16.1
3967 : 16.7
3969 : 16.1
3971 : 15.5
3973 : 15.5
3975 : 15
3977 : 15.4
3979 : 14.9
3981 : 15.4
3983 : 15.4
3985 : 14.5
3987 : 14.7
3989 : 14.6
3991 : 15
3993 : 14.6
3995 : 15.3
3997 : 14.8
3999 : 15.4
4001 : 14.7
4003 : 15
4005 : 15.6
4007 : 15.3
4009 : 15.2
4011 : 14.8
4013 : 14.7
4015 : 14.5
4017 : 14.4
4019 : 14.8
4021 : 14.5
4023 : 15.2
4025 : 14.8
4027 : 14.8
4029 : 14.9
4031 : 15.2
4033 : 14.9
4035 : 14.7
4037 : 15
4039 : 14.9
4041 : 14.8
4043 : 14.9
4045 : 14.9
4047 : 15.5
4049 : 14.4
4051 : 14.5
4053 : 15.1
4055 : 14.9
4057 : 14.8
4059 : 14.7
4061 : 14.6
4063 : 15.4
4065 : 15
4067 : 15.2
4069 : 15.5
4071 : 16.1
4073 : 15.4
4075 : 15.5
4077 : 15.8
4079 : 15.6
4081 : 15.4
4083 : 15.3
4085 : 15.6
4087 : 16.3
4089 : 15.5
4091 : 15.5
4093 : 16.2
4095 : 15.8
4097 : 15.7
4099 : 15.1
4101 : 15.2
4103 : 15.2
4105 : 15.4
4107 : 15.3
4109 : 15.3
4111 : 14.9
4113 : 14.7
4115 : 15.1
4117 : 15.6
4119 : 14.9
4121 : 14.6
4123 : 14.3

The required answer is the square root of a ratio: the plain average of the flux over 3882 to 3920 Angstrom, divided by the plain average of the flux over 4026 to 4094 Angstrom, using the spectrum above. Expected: 1.05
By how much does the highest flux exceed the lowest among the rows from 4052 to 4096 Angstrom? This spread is 1.70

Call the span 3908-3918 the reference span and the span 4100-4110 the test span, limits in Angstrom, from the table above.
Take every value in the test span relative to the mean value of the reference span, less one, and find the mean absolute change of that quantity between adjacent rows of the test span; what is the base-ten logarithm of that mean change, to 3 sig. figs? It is -2.34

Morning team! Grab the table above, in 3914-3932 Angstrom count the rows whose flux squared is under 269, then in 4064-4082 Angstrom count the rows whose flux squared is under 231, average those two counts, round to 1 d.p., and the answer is 2.5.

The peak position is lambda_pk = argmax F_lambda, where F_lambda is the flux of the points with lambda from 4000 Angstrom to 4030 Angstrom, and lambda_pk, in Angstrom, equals 4005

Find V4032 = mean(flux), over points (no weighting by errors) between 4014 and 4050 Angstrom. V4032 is 14.8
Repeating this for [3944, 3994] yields 15.6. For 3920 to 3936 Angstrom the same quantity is 16.2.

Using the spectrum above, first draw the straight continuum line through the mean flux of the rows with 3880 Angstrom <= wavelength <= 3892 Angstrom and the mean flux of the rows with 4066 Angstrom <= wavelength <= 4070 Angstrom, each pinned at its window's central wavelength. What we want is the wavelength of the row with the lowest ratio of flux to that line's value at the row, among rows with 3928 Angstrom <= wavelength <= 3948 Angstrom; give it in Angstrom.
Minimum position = 3947 Angstrom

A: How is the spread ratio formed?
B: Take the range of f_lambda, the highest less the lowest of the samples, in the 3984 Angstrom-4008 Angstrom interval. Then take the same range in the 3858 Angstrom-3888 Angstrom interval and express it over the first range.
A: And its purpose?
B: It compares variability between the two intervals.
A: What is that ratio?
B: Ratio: 1.7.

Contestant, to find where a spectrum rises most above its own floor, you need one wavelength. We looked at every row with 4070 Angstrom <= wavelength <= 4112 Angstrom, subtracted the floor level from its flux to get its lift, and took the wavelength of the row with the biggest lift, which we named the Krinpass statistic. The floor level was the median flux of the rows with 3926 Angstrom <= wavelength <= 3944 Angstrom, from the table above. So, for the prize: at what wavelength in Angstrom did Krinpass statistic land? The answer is 4087 Angstrom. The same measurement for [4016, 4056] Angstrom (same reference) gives 4047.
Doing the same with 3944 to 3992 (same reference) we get 3967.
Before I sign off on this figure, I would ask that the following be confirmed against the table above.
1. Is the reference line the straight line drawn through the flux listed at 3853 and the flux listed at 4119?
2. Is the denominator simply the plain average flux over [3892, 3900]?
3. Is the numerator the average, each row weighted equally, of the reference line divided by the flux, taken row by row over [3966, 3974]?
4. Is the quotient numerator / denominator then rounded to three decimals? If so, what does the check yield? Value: 0.062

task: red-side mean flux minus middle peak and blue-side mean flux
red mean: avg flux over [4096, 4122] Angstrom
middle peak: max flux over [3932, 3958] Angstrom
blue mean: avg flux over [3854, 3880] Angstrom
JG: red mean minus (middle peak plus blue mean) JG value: -19.2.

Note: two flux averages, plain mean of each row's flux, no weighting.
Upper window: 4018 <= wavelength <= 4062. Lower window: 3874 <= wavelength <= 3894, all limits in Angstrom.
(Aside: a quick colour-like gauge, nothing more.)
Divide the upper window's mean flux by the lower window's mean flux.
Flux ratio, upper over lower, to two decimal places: 0.86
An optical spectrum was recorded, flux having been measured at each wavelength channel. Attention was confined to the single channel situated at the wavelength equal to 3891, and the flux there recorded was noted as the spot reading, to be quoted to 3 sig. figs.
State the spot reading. 17.8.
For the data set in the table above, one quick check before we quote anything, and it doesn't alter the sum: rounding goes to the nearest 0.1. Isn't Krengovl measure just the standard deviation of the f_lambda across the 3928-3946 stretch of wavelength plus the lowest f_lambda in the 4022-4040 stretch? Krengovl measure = 14.9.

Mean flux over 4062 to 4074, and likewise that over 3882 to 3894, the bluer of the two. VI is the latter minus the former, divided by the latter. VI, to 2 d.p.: 0.11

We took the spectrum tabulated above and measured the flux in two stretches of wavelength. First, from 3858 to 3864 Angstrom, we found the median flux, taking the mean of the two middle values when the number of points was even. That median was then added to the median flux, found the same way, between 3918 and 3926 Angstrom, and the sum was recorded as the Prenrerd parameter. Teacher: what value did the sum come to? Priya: 34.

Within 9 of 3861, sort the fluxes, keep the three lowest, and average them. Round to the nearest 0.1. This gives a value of 17.3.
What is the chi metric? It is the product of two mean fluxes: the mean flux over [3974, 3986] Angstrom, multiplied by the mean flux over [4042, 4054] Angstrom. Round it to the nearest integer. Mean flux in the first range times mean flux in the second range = 225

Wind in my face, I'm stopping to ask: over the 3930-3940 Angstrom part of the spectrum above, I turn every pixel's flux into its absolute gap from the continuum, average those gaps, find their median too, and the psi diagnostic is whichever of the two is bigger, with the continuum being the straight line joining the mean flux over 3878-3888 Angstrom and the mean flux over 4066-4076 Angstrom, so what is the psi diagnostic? 1.0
